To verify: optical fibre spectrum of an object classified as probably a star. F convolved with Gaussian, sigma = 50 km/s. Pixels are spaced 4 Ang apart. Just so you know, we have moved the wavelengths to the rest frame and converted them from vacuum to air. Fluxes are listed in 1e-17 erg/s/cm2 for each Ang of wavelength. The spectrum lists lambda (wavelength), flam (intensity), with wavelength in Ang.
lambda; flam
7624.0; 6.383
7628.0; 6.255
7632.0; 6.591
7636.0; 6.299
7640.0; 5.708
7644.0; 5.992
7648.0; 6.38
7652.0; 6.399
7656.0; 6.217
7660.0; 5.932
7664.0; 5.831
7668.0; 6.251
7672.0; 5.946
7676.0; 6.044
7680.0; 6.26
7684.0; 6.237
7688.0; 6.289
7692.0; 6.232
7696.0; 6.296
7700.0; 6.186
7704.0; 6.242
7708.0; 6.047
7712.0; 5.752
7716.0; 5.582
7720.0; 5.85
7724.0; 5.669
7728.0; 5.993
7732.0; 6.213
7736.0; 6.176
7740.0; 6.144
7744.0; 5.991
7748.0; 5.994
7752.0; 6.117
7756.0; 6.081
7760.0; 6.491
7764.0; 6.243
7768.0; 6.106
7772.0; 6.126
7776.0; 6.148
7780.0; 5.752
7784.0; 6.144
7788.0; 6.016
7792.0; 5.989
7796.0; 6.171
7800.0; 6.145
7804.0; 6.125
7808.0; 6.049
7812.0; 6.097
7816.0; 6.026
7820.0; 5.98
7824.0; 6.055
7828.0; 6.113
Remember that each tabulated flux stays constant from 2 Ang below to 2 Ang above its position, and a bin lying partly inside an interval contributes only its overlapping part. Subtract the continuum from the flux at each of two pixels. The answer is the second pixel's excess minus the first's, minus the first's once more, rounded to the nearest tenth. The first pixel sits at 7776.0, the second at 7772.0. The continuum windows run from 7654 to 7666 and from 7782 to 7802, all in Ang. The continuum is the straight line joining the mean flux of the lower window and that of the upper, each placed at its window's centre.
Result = -0.1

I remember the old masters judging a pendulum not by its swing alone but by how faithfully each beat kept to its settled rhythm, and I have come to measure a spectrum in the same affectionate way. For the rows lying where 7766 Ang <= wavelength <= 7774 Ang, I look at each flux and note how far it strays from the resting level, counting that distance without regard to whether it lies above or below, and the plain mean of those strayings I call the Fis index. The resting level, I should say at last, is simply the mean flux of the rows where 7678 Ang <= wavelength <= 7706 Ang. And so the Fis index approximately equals 0.13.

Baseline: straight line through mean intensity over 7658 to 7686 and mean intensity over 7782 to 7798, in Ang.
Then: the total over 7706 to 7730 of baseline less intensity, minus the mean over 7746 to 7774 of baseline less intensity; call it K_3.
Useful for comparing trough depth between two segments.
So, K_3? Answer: 1.6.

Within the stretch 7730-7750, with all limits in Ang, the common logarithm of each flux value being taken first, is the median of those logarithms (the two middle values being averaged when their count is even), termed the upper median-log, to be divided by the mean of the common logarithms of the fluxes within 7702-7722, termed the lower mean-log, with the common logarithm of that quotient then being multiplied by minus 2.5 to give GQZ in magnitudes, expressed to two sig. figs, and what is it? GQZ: -0.026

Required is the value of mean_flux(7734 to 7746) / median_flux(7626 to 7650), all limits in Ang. 0.97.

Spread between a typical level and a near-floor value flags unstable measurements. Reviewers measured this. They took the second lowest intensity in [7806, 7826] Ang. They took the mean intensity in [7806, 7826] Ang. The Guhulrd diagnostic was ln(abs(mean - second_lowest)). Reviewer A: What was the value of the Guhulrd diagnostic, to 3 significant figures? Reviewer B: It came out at -4.17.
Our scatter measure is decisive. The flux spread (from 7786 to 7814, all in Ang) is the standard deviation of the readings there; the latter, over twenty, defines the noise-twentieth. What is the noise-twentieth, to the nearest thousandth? 0.003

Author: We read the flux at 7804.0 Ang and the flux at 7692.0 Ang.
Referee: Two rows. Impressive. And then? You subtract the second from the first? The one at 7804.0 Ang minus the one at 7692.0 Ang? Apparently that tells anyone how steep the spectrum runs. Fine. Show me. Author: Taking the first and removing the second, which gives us -0.11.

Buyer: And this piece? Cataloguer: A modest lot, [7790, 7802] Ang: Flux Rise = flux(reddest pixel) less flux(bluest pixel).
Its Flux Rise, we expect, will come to 0.16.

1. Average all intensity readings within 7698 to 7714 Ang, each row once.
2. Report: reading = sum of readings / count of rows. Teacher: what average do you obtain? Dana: 6.06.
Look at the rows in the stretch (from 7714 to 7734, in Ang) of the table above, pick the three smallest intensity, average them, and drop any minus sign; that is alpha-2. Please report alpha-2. 5.70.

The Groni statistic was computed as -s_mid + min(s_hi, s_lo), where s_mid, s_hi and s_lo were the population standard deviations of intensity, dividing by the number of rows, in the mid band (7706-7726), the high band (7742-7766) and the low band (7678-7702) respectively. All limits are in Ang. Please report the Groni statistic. -0.12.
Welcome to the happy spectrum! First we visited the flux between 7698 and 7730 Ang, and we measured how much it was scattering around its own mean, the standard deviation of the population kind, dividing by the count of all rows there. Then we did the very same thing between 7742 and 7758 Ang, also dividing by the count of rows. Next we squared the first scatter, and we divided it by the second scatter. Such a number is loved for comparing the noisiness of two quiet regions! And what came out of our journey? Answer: 0.9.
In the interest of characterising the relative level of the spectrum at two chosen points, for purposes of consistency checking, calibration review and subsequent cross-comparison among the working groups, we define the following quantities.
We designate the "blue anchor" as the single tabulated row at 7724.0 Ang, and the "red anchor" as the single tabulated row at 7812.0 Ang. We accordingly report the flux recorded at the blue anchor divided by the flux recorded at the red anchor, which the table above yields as 0.93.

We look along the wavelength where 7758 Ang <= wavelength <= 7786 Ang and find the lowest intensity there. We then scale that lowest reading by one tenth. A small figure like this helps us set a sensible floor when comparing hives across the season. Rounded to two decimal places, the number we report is 0.58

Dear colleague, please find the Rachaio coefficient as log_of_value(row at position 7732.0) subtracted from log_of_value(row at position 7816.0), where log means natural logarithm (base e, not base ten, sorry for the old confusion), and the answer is -0.031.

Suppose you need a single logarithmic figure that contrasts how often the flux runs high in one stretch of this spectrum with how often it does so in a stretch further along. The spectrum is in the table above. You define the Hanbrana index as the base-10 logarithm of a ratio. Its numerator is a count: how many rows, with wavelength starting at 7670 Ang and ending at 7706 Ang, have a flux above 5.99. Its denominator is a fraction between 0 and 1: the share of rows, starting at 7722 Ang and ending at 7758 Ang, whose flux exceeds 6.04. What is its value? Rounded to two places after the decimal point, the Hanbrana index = 1.16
